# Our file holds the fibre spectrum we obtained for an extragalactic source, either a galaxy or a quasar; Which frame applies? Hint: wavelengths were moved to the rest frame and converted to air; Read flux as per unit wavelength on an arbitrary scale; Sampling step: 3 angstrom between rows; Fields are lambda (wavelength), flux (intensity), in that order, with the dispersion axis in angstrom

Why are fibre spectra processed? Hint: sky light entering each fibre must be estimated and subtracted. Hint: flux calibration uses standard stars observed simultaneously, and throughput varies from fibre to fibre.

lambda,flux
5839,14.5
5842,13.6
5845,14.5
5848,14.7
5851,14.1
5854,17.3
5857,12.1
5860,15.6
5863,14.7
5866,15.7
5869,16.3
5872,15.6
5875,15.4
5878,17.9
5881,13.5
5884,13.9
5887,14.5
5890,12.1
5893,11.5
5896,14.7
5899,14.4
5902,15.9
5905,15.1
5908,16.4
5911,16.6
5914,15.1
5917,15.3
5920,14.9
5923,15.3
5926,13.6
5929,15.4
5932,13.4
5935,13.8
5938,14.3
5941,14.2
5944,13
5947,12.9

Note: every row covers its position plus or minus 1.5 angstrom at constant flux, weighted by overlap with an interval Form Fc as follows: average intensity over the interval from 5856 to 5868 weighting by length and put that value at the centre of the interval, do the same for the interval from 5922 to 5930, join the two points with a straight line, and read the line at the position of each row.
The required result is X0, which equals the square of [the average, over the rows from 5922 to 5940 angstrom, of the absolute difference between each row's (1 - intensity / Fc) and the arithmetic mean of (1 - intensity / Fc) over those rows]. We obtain 0.0023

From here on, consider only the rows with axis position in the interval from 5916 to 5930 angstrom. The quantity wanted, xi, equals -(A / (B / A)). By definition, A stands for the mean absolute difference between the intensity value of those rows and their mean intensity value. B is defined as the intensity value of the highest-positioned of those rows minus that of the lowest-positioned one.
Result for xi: -2.7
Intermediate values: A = 0.5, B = 0.1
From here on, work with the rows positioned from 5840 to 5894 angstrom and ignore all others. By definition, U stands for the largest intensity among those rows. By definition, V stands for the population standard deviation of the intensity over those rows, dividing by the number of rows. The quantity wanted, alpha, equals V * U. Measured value 29.8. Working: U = 17.9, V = 1.67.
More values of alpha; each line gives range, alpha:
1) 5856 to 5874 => 22.5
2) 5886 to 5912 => 27.7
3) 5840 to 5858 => 26.9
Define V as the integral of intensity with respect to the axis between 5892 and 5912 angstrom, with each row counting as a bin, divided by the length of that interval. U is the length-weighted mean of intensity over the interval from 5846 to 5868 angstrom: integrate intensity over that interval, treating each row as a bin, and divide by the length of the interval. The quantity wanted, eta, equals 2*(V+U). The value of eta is 59.8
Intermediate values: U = 14.9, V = 15.0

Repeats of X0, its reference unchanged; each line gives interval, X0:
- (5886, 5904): 0.0086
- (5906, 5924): 0.0017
